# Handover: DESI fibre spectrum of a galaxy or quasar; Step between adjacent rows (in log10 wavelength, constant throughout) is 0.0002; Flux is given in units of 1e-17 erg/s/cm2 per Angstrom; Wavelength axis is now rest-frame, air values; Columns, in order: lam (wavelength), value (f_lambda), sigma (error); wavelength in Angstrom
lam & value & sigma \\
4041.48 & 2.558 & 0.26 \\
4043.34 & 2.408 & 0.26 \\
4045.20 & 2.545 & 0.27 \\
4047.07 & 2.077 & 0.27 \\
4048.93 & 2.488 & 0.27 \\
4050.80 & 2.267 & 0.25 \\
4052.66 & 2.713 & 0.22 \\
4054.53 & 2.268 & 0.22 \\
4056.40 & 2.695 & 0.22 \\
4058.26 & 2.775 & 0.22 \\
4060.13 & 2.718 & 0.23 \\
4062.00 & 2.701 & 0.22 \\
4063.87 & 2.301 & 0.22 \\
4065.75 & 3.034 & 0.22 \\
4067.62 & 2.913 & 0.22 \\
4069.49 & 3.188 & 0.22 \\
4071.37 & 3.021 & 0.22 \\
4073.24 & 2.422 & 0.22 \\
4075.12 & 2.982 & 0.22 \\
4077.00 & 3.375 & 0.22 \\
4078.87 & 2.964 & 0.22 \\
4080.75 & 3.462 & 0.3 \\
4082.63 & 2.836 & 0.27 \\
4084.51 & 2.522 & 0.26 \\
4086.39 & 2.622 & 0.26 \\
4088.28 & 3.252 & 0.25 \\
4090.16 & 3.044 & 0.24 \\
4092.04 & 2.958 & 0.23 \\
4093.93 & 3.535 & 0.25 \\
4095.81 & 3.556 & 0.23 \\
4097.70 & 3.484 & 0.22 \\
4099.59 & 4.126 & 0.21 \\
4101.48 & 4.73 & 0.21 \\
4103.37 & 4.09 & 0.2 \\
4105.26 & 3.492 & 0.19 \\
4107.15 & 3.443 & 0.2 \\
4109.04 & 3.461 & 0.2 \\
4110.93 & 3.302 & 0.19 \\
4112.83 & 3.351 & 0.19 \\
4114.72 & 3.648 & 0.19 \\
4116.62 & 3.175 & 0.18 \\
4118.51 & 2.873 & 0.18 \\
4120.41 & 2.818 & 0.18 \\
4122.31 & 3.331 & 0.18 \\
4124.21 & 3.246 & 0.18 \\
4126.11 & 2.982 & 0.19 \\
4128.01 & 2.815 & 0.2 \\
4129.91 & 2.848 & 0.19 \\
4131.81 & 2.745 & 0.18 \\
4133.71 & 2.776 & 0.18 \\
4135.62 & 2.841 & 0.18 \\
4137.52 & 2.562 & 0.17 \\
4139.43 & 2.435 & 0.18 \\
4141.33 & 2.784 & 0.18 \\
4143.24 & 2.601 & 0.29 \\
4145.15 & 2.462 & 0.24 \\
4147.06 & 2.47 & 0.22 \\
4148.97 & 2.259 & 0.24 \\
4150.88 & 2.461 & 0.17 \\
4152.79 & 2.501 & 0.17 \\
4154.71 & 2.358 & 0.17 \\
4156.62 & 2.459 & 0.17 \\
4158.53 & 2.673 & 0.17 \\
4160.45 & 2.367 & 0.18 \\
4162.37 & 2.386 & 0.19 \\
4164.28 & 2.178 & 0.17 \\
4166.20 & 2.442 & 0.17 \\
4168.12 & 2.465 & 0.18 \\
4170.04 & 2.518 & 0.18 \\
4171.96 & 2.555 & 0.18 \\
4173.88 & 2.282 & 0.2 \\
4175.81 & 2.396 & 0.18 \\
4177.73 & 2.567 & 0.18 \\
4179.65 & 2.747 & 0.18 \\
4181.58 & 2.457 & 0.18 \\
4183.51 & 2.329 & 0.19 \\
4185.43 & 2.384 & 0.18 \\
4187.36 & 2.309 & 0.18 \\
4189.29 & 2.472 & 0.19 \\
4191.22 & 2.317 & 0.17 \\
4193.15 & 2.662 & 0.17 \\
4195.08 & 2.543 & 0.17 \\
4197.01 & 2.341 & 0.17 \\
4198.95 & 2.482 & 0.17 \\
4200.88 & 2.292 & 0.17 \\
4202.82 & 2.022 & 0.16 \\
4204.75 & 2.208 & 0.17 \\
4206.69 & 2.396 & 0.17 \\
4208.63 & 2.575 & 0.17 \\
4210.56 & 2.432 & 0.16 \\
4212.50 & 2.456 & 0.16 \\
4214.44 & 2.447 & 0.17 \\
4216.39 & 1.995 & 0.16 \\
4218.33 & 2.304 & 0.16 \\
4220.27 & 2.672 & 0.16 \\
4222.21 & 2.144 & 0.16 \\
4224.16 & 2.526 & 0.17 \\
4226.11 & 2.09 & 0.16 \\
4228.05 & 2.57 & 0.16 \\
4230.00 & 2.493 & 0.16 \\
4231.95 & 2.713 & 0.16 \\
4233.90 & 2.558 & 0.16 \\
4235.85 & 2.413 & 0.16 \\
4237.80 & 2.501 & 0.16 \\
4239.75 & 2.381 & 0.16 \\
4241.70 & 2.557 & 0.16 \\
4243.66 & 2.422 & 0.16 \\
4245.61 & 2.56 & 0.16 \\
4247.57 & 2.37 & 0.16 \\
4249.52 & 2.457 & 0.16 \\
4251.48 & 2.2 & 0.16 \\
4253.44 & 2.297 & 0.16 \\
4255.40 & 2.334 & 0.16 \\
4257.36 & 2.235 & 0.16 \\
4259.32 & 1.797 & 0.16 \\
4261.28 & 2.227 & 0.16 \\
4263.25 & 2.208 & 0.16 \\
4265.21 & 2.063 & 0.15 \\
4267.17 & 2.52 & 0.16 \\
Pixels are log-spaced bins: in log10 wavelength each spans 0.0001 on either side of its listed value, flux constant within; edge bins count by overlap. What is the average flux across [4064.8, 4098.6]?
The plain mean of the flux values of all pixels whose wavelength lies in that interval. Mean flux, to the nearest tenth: 3.1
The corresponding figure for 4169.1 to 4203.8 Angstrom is 2.4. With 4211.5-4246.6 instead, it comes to 2.4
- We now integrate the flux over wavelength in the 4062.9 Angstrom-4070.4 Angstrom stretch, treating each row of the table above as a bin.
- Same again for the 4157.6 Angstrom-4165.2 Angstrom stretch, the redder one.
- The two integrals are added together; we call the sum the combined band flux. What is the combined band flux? 40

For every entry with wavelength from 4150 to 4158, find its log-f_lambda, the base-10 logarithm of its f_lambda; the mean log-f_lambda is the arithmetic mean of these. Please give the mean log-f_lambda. 0.39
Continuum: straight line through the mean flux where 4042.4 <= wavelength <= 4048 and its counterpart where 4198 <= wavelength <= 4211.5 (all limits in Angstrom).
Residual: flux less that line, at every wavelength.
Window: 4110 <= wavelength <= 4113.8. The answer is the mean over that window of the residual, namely 1.0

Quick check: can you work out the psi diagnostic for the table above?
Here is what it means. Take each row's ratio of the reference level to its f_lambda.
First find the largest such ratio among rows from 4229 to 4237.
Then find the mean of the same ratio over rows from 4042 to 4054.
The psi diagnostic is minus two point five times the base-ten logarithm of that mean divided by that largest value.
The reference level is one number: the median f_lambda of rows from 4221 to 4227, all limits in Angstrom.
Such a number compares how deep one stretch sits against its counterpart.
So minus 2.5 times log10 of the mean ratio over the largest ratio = 0.0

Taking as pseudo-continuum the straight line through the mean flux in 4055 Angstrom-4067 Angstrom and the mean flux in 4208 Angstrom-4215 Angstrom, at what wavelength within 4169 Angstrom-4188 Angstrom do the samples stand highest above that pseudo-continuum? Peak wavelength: 4179.65 Angstrom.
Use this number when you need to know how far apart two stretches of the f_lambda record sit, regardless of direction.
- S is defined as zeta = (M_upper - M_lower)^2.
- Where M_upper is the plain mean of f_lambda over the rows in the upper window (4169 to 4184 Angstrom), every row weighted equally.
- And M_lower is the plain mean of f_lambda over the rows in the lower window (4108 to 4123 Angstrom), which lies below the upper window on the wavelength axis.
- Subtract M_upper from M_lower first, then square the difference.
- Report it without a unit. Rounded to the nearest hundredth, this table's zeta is 0.58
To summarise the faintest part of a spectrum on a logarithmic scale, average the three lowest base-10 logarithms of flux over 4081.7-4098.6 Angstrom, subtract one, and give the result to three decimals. -0.576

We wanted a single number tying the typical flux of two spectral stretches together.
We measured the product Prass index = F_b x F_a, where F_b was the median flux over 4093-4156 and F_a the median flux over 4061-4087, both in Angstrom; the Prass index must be 8.4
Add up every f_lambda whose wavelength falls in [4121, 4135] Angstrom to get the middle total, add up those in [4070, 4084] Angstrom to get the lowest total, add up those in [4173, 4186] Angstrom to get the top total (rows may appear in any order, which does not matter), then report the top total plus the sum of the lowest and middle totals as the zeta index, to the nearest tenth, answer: 59.0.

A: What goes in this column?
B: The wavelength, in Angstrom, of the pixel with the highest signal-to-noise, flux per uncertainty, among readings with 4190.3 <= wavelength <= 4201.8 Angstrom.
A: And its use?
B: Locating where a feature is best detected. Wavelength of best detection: 4193.15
